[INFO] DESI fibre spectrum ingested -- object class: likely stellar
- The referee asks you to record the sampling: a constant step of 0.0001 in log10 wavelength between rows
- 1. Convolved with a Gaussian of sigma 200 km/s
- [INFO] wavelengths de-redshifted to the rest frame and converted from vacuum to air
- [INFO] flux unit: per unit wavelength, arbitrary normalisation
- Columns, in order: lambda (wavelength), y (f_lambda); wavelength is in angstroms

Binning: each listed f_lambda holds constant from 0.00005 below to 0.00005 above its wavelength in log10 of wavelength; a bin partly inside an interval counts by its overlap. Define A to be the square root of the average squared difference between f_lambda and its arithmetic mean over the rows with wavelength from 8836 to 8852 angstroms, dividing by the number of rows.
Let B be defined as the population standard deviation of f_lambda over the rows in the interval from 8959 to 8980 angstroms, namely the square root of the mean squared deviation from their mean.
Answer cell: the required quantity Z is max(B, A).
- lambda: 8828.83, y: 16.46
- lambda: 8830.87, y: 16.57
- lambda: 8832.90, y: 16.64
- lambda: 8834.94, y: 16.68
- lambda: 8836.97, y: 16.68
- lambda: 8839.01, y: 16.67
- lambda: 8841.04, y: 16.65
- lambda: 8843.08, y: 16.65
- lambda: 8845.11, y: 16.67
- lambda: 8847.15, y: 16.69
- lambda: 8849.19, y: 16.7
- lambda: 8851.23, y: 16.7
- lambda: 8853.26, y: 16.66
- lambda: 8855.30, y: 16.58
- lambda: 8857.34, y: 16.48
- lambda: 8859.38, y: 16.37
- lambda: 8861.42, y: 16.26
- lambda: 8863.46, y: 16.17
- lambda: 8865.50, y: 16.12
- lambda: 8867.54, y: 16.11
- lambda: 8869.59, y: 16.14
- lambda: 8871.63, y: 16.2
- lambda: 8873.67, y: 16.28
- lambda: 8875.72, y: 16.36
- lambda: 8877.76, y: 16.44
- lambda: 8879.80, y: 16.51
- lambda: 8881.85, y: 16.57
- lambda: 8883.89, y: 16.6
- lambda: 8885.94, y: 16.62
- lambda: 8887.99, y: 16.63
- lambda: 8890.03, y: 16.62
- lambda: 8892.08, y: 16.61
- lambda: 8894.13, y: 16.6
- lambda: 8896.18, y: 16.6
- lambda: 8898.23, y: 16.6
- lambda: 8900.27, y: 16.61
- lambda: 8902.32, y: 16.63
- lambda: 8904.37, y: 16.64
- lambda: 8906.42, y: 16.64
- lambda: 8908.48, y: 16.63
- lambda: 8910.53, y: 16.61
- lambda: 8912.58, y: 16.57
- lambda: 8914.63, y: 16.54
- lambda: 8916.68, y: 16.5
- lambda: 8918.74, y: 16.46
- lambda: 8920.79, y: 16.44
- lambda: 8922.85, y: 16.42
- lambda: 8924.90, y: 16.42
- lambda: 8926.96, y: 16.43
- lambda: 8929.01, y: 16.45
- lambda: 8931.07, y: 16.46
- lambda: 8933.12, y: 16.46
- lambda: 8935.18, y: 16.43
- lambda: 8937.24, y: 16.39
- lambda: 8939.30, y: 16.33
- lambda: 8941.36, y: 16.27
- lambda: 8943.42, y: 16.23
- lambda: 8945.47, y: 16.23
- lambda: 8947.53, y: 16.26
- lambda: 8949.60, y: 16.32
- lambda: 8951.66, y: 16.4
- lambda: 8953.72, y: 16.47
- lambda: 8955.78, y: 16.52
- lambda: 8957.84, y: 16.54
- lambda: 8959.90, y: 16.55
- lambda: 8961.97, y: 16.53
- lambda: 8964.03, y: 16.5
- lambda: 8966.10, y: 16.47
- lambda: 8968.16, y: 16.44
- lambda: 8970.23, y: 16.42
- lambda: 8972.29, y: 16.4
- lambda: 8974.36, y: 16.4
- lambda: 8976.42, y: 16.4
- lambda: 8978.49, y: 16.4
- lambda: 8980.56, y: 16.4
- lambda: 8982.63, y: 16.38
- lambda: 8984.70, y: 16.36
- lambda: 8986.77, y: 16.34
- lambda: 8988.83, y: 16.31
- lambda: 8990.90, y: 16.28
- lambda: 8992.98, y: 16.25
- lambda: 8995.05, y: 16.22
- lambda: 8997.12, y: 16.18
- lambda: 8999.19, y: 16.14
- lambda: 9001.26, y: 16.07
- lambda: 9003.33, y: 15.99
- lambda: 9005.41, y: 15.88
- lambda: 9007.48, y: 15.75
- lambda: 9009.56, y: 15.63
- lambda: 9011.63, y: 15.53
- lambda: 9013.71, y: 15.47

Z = 0.055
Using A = 0.019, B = 0.06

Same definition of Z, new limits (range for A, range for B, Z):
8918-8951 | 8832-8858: 0.084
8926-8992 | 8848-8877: 0.212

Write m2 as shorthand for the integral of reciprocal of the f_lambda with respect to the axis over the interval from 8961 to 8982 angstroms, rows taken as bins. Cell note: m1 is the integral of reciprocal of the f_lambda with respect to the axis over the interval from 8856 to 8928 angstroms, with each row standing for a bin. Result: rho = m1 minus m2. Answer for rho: 3.1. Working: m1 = 4.4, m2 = 1.28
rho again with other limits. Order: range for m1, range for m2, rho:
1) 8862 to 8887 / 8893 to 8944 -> -1.6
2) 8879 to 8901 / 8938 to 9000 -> -2.5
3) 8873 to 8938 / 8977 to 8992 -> 3.0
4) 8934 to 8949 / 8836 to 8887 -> -2.2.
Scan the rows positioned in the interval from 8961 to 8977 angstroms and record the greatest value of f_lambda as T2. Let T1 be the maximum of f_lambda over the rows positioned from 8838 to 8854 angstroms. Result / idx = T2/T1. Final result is 0.99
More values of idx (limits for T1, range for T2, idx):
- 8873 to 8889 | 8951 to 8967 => 1.00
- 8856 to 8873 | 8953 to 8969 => 1.00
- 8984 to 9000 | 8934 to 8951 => 1.00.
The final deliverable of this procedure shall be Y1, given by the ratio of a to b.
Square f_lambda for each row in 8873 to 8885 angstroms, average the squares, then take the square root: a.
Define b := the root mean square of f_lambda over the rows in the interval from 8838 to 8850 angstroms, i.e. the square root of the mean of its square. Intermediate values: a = 16.5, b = 16.67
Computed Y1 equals 0.99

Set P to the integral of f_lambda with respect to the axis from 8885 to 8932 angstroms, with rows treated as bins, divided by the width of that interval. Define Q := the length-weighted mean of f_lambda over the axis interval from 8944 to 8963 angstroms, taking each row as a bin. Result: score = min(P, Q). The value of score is 16.4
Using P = 16.6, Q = 16.4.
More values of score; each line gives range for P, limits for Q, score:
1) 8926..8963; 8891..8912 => 16.4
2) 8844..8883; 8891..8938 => 16.4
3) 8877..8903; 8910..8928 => 16.5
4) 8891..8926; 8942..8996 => 16.4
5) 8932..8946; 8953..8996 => 16.3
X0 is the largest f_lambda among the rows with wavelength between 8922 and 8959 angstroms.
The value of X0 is 16.54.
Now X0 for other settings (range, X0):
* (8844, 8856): 16.7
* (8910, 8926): 16.61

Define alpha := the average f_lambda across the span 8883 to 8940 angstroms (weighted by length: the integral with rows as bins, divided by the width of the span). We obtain 16.5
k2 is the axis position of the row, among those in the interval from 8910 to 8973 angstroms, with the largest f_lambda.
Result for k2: 8910.53 angstroms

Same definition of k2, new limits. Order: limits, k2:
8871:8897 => 8887.99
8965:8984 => 8966.10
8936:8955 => 8953.72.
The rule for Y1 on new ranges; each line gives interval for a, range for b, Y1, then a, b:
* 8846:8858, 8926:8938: 1.01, 16.6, 16.44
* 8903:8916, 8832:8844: 1.00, 16.6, 16.66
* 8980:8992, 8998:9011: 1.03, 16.3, 15.91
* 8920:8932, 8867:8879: 1.01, 16.4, 16.26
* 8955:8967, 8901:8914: 0.99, 16.5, 16.62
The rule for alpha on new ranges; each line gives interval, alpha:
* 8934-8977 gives 16.4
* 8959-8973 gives 16.5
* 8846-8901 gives 16.5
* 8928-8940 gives 16.4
